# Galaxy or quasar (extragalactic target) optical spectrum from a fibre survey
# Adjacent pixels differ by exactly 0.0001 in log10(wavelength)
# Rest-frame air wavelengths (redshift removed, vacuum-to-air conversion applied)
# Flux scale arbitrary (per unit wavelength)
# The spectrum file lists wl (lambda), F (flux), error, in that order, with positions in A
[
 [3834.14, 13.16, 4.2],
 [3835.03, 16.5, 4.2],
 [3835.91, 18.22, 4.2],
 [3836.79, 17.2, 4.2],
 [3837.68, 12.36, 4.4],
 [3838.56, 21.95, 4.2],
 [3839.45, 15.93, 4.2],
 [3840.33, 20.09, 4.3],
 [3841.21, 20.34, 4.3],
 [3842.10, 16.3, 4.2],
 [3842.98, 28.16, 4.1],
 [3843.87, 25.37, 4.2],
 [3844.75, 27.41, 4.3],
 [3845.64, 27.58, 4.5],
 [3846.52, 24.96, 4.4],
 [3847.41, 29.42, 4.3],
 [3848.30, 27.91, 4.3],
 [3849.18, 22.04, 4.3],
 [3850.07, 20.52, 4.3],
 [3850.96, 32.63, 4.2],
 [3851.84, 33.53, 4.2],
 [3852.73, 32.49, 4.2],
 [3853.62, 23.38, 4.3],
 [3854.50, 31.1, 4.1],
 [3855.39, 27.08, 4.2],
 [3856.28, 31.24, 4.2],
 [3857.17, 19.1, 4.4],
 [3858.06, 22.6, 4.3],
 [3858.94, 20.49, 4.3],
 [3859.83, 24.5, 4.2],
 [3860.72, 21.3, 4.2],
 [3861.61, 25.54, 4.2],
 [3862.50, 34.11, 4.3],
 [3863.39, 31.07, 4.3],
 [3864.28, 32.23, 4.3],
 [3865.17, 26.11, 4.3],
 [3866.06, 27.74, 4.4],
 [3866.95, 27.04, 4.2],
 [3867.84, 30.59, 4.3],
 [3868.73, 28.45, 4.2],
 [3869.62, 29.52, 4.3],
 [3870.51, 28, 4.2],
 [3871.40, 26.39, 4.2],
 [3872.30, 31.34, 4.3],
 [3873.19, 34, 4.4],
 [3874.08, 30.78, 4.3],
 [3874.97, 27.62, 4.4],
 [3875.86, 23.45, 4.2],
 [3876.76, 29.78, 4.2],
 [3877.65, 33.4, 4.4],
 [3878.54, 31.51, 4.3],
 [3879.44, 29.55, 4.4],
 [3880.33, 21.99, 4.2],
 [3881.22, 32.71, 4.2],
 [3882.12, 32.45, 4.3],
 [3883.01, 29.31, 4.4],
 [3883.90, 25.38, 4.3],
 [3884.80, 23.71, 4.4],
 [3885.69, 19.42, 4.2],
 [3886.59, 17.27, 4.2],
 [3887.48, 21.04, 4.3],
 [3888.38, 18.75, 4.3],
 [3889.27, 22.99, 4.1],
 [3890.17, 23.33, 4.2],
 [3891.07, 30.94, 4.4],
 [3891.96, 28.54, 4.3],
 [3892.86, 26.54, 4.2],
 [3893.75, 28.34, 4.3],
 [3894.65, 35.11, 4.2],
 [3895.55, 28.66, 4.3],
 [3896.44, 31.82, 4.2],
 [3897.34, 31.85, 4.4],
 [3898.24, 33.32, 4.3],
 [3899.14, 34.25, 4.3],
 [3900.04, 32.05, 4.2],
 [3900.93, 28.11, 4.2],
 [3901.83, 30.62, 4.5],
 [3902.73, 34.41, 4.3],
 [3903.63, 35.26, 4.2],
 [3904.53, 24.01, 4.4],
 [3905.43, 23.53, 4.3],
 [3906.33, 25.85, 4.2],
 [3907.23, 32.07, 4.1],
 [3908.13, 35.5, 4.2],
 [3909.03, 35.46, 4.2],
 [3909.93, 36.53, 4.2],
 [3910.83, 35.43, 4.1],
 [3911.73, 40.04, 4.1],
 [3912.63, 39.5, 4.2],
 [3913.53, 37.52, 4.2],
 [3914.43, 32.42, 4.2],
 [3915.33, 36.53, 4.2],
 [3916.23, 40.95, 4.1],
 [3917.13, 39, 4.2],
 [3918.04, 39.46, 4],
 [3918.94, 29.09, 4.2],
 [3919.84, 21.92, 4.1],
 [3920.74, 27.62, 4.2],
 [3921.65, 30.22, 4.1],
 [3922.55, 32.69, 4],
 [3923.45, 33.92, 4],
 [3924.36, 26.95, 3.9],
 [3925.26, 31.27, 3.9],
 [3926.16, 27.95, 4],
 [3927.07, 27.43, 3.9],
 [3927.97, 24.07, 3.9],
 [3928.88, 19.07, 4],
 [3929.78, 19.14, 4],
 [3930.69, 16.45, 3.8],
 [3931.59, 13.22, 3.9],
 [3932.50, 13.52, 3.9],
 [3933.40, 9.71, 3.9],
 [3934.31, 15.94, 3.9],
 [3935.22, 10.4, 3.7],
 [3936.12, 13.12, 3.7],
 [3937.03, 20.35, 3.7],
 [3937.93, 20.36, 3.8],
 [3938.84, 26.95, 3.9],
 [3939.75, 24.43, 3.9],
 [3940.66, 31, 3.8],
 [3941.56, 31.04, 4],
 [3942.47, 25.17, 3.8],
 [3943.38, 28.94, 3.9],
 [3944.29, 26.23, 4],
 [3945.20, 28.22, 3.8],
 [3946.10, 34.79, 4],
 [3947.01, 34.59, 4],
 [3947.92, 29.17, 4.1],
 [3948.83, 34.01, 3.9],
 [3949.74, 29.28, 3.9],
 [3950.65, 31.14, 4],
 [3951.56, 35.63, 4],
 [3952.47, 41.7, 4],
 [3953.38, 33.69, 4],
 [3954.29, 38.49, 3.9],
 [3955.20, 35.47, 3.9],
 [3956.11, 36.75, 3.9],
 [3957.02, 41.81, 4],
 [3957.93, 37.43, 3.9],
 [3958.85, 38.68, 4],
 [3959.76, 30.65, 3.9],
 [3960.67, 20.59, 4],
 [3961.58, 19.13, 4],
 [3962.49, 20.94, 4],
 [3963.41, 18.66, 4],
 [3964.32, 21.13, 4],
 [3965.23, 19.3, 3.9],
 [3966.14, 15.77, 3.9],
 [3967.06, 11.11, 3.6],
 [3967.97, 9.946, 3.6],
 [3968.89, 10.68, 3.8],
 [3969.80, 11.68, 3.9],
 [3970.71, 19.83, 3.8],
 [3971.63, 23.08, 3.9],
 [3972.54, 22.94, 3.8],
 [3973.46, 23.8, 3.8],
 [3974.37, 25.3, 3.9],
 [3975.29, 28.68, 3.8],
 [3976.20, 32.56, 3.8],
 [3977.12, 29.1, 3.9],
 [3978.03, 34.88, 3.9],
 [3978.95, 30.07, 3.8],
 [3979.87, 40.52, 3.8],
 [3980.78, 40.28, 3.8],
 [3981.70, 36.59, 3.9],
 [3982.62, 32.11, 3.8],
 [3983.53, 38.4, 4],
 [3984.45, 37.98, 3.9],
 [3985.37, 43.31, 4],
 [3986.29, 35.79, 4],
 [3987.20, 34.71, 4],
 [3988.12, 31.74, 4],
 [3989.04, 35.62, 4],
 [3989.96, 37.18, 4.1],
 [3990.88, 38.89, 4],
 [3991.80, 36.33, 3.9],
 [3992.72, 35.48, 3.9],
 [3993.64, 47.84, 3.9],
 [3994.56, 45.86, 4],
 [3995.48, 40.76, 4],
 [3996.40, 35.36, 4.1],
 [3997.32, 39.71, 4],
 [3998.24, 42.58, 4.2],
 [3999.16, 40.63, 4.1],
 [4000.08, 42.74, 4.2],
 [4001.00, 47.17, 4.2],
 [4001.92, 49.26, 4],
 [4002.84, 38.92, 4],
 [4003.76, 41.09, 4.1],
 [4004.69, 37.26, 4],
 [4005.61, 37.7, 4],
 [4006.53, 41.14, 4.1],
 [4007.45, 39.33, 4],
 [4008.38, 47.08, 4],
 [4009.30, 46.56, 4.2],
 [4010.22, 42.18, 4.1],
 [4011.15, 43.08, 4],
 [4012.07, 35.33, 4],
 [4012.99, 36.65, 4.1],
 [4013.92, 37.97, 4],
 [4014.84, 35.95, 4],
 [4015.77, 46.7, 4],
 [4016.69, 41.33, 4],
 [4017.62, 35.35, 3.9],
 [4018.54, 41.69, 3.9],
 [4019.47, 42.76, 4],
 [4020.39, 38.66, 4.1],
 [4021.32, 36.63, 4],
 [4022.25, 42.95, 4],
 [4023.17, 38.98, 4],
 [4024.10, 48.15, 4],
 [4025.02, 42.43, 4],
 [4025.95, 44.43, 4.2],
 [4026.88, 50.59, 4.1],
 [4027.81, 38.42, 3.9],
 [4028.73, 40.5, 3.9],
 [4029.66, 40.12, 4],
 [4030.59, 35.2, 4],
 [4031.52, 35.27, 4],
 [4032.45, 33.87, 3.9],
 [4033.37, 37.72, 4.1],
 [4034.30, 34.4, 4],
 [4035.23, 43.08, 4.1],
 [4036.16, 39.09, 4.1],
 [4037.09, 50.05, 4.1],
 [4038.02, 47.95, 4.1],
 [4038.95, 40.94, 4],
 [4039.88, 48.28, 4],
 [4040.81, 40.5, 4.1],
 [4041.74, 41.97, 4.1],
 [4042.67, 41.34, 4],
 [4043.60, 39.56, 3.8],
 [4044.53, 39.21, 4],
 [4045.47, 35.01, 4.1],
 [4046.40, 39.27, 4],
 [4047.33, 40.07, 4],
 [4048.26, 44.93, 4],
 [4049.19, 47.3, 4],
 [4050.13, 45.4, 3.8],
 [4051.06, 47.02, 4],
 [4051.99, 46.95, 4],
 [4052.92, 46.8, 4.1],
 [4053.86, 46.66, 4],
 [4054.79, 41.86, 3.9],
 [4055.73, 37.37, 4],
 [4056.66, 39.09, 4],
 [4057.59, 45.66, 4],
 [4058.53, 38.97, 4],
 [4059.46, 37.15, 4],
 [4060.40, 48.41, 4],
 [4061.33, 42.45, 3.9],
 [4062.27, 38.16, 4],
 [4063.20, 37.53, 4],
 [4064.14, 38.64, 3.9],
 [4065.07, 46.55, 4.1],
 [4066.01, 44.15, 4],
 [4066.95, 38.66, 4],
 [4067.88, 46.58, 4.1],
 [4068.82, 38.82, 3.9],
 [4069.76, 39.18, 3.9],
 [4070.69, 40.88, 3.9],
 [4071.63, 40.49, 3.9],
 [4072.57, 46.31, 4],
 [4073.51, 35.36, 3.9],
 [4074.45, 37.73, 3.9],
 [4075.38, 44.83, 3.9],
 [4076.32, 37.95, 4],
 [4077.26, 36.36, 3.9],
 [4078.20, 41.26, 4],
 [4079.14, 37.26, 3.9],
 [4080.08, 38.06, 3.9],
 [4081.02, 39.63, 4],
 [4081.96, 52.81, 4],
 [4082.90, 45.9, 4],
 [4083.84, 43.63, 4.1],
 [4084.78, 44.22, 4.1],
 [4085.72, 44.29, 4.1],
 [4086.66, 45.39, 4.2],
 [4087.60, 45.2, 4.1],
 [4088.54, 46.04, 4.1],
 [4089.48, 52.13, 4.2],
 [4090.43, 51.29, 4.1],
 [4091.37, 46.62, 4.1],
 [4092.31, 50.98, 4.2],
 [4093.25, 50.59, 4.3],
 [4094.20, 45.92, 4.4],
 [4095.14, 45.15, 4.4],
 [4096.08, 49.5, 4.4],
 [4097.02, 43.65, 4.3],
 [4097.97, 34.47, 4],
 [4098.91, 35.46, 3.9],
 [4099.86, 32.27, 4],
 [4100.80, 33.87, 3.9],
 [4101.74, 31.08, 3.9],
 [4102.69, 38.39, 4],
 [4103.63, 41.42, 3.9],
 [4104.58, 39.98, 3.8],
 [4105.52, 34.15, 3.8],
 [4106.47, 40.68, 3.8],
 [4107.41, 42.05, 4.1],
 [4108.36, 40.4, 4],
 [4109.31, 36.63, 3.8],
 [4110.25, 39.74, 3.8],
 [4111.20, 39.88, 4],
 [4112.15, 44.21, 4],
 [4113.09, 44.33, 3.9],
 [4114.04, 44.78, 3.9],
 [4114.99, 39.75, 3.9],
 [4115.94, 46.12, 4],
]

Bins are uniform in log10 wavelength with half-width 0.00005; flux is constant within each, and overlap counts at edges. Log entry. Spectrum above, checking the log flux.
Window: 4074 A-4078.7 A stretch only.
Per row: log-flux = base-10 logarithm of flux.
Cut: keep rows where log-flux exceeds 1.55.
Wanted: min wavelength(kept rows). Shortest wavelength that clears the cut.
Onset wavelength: 4074.45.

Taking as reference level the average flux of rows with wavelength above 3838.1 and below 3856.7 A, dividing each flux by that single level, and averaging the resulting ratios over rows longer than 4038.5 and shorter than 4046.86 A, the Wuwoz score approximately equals 1.58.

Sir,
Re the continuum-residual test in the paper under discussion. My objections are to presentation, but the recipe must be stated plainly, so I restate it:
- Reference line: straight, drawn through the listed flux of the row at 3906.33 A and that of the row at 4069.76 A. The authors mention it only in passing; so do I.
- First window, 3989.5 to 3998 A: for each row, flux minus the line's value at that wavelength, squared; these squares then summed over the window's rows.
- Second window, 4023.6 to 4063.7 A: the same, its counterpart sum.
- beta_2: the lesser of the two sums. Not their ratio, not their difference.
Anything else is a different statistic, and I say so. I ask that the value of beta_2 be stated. 567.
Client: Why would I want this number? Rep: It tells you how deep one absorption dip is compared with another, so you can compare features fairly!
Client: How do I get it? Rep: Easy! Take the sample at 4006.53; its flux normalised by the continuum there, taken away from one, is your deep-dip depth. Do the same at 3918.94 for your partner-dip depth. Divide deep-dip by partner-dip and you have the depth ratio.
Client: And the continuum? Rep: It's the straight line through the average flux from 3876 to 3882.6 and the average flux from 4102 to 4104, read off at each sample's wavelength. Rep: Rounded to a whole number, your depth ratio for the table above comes -2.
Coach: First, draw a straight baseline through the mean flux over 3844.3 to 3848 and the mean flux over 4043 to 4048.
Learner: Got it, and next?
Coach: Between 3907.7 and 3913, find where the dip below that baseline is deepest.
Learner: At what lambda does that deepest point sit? 3910.83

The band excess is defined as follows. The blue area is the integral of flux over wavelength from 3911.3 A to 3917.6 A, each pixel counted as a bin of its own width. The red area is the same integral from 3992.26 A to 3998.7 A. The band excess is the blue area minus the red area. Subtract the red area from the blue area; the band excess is -25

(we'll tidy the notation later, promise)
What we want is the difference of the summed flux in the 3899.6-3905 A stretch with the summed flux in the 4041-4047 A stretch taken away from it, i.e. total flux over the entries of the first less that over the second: -52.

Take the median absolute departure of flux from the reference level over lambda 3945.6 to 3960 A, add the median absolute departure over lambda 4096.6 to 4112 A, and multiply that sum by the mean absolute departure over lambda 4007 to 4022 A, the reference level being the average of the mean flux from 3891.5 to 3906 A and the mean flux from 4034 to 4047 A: 29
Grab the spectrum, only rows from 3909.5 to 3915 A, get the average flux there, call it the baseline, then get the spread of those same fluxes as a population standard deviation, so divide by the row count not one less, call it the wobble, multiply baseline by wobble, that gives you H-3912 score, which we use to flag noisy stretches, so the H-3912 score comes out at 95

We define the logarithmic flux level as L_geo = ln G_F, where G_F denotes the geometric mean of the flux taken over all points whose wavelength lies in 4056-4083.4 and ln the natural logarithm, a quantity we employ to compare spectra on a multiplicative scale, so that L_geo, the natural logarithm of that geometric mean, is 3.7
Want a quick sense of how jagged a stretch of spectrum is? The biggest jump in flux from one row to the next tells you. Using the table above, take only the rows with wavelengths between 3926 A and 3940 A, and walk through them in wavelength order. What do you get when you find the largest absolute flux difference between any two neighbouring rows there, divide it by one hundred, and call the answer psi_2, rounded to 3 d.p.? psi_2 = 0.072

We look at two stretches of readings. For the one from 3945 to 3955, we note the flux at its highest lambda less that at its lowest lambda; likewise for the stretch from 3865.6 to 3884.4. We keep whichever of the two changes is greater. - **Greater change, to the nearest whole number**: 10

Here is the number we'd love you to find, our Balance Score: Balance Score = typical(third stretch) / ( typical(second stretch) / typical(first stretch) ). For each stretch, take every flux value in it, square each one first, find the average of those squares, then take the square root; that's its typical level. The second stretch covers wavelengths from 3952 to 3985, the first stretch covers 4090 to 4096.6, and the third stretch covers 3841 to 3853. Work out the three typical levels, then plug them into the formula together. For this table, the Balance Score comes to 44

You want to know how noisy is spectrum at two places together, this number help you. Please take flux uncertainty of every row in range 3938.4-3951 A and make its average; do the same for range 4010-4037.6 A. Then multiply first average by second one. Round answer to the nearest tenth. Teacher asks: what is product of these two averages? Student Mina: 15.8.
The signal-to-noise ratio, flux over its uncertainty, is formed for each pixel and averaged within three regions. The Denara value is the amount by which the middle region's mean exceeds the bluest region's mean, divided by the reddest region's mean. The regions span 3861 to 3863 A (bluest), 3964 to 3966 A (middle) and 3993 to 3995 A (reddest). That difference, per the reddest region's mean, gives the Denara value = -0.16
